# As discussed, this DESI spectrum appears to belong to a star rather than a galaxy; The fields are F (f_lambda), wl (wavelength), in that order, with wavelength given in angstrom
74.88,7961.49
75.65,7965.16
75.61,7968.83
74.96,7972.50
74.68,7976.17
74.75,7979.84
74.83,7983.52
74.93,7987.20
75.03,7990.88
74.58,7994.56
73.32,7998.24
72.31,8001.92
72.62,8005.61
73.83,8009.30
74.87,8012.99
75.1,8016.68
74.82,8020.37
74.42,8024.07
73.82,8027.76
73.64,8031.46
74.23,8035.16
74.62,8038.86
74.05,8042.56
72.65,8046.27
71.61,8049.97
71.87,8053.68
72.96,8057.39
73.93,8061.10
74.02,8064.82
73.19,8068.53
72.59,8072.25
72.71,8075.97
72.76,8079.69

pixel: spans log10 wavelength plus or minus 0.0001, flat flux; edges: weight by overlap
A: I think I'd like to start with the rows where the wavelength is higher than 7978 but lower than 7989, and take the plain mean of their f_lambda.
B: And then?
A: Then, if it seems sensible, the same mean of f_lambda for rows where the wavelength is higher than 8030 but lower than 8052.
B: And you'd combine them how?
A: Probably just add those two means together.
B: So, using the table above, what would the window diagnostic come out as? 148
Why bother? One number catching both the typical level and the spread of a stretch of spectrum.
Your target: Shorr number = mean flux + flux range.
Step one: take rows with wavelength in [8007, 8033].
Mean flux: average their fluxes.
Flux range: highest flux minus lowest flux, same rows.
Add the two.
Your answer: 75.8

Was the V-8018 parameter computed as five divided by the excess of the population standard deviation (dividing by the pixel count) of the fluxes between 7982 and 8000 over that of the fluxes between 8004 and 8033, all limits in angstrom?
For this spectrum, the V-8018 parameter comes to -35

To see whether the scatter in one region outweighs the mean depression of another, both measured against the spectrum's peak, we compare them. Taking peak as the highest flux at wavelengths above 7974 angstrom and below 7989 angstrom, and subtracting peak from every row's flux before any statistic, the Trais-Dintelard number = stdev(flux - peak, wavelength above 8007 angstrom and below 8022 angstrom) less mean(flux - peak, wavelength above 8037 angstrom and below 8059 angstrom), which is 2.5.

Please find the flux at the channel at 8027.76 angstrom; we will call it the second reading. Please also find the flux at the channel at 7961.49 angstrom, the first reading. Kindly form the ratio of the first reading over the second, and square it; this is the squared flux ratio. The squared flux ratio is 1.03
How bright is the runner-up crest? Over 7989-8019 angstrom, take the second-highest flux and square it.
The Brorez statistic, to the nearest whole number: 5630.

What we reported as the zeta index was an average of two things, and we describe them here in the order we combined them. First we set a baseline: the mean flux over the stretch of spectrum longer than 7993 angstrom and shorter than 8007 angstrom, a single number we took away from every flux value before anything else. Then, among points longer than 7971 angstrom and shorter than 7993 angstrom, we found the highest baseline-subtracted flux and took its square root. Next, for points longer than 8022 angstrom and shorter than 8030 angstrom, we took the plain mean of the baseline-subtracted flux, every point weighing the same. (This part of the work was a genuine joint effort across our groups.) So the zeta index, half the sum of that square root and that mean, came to 1.13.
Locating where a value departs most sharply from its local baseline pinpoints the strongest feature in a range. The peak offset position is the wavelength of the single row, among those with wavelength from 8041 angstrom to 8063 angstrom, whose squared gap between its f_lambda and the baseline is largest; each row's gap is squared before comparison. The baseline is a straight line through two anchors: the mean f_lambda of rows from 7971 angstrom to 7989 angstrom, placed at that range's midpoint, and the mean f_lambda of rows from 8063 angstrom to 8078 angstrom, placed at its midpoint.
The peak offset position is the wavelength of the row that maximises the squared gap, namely 8049.97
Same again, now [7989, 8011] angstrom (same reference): 8001.92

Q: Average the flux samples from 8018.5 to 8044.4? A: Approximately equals 74.2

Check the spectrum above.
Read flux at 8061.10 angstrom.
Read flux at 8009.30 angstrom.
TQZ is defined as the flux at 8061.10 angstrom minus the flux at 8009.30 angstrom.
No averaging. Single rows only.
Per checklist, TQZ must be 0.1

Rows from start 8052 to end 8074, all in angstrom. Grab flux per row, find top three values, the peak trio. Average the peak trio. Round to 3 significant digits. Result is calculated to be 73.7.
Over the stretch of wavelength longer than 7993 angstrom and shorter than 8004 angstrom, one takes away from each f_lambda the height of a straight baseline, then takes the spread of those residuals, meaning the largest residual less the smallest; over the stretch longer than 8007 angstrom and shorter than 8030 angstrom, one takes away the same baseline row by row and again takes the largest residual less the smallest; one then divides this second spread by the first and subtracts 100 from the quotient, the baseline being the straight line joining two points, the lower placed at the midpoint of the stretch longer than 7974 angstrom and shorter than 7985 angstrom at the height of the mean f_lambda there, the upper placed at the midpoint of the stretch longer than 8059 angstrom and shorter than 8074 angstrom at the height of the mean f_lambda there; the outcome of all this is -99.4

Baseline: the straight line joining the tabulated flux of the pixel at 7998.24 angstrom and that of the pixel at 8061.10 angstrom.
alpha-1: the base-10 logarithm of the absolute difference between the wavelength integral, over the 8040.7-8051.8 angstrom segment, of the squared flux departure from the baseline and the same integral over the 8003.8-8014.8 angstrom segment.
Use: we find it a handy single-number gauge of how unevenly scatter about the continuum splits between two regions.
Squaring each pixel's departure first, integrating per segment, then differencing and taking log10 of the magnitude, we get 1.1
